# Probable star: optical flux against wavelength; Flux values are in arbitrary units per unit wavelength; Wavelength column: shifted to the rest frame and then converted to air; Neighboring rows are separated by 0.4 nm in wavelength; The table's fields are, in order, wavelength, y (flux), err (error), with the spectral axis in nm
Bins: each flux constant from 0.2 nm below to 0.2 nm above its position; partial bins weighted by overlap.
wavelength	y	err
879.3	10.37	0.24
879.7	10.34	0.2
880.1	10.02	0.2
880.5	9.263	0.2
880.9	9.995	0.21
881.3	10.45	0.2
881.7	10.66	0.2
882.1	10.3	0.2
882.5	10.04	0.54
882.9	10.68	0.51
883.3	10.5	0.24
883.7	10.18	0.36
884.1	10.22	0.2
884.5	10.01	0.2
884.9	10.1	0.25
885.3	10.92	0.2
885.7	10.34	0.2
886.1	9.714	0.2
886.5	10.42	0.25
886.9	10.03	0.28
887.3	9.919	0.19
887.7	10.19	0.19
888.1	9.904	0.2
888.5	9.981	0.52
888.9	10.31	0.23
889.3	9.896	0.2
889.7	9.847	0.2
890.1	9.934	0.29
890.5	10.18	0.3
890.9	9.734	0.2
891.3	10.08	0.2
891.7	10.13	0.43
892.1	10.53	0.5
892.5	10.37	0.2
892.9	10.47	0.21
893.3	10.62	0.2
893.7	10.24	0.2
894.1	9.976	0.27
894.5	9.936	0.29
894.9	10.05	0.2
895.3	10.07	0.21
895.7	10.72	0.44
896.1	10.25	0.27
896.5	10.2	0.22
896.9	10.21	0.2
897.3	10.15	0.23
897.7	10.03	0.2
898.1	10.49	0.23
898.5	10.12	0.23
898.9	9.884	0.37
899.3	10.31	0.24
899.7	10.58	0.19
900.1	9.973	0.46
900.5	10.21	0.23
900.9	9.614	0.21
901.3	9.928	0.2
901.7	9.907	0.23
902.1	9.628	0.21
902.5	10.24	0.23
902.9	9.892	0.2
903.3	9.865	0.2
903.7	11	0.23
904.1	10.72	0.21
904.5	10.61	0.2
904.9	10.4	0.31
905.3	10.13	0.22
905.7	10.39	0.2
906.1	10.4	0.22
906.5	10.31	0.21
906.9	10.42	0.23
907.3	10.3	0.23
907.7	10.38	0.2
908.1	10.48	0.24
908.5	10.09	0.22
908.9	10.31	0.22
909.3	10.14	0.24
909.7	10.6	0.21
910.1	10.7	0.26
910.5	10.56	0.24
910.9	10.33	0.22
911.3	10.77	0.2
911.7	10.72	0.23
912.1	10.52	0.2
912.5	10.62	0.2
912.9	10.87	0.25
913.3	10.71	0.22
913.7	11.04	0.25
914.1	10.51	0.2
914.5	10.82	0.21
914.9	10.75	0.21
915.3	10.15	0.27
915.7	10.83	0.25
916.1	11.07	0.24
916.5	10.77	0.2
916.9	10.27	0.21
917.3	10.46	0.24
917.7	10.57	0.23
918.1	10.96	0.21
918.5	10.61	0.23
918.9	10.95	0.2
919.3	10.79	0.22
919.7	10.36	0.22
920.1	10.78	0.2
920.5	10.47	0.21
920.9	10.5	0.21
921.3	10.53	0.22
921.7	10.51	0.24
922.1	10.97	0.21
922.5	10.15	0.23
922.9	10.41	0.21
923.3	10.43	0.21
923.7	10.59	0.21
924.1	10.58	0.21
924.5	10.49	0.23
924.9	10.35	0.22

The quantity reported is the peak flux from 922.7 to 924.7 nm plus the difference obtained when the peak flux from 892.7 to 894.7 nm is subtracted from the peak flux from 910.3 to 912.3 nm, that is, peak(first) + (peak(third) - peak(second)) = 10.7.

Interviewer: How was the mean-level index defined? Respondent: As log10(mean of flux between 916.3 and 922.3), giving 1.027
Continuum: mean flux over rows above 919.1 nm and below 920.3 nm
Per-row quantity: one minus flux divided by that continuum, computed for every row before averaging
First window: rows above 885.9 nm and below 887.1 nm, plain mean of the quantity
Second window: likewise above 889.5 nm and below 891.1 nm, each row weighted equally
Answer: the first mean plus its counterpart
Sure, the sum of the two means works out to 0.12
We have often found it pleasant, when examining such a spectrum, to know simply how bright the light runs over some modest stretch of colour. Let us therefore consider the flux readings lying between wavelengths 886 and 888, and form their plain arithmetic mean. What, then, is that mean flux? 10.1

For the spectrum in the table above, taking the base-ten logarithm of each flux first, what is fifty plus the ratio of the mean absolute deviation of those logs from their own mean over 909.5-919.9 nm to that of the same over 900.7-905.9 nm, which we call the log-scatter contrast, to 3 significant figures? 50.5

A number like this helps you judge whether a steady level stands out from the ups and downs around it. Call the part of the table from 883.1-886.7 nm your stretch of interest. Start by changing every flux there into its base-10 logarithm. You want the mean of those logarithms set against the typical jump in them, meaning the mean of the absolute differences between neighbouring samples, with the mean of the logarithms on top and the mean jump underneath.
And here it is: 56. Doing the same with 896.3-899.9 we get 97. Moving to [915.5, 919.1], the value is 84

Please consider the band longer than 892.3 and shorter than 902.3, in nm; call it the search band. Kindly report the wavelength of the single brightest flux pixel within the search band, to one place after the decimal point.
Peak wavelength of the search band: 895.7 nm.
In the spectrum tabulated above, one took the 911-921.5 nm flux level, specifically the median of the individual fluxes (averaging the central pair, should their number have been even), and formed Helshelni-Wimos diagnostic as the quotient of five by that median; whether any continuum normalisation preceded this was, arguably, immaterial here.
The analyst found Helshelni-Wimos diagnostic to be 0.467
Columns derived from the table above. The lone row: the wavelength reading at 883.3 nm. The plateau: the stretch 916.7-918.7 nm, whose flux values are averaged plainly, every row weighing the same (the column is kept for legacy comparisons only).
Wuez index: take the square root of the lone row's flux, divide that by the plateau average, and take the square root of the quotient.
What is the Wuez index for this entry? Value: 0.554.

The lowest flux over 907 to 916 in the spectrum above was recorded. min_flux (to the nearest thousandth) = 10.090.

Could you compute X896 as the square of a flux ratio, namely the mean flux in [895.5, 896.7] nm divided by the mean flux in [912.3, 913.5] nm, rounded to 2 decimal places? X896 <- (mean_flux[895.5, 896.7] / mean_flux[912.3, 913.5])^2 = 0.94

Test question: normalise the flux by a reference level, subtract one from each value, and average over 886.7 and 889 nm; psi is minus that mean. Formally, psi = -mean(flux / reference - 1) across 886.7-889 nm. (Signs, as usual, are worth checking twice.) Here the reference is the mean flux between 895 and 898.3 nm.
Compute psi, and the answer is 0.02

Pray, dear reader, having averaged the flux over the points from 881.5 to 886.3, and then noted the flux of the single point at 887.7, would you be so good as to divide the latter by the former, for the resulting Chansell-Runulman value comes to 0.99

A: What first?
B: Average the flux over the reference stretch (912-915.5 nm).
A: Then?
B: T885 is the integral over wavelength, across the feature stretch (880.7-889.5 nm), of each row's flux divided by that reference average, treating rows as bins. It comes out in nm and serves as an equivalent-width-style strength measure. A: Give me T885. 8.43 nm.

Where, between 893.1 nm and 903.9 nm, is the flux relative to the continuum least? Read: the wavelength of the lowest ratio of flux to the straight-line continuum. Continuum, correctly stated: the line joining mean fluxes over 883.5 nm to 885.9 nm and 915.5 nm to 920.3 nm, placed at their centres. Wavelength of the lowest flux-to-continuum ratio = 900.9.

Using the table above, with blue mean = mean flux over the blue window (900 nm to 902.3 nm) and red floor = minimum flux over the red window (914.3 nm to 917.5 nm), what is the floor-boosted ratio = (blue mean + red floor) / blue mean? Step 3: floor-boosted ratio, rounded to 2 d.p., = 2.03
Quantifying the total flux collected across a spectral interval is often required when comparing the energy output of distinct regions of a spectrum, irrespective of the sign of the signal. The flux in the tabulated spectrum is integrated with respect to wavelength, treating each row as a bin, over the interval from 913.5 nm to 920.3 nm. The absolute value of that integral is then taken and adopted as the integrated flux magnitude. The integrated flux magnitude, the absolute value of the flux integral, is 72.7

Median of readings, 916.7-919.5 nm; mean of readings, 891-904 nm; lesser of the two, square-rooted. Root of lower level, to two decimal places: 3.19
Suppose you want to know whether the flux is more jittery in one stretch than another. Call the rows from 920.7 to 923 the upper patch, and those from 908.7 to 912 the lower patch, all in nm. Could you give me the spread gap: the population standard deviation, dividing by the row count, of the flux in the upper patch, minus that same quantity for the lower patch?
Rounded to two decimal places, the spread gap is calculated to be 0.03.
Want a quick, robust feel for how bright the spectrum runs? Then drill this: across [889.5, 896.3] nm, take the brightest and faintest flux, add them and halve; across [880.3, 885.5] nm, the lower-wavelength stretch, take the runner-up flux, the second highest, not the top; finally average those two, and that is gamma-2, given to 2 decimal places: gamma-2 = 10.45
